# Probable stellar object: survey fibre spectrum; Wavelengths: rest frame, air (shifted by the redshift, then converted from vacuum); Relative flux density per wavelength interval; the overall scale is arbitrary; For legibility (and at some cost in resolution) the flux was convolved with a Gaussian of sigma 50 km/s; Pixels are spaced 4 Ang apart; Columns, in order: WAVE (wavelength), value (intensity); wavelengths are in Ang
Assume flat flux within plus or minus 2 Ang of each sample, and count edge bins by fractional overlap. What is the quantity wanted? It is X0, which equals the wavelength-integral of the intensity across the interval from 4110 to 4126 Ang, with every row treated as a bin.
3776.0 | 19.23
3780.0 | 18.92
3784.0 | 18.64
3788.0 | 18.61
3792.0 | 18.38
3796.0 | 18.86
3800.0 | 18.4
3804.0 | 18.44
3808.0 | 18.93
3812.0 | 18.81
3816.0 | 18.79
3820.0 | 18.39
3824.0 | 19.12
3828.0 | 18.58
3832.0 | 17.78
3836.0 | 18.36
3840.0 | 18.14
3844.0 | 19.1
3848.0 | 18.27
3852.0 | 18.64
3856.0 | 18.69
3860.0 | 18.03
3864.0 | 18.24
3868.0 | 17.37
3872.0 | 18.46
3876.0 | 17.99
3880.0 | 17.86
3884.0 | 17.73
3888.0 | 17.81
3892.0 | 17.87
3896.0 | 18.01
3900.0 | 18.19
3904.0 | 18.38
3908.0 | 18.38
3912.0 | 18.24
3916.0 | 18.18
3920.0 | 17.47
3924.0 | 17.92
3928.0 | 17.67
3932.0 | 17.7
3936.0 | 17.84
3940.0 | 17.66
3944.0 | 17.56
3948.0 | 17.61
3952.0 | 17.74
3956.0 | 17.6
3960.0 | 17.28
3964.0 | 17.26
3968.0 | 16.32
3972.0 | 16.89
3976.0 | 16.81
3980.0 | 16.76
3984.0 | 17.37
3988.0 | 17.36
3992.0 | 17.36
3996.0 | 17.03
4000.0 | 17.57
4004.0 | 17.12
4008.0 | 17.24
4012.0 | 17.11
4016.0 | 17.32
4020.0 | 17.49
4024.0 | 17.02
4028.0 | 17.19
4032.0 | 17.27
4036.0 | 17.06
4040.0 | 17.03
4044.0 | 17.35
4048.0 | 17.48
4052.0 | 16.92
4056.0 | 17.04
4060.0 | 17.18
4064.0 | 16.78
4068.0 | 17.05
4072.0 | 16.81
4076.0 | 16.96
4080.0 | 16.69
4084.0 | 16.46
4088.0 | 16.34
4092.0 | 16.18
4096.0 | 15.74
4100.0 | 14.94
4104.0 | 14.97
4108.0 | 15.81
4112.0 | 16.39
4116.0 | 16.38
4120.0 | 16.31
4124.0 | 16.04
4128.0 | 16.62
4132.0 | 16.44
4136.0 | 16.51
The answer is 260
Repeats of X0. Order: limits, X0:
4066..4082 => 270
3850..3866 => 294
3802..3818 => 300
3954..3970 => 274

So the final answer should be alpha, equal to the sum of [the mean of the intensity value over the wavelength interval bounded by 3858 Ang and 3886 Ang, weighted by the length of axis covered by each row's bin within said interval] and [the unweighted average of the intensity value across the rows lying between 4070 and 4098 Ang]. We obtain 34.4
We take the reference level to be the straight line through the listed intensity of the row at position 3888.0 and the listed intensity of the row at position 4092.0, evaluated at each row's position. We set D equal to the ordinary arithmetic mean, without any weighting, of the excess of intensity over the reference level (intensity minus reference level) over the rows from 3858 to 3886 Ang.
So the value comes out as 0.02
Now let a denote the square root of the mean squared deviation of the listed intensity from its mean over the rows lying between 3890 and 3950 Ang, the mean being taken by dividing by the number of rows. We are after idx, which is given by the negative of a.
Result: -0.29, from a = 0.29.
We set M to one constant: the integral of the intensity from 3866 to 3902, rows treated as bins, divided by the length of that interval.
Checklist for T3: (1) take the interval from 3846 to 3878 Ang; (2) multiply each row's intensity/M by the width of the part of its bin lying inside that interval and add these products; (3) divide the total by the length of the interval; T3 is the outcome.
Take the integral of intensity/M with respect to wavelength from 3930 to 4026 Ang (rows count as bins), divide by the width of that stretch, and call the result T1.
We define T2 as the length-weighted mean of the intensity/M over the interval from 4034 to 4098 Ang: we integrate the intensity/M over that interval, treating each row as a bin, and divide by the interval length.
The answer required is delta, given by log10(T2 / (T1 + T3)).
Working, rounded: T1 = 0.96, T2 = 0.94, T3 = 1.02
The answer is -0.32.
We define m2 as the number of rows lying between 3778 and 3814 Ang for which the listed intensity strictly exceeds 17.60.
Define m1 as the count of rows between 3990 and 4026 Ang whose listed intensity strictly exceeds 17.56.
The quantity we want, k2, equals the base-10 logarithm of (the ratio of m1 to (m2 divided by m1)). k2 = -0.95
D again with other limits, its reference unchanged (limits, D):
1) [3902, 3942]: 0.41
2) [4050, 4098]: 0.36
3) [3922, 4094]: 0.32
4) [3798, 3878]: 0.22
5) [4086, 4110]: -0.47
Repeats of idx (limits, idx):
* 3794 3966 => -0.49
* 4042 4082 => -0.24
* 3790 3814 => -0.23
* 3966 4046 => -0.28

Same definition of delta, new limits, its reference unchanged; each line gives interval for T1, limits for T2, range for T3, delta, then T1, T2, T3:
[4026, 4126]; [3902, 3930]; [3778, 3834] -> -0.29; 0.92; 1.01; 1.04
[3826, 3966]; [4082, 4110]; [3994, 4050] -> -0.35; 1.00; 0.88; 0.96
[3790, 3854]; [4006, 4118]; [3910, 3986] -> -0.33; 1.04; 0.93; 0.97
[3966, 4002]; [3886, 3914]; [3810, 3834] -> -0.29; 0.95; 1.01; 1.04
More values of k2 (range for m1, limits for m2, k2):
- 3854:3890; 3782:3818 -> 0.85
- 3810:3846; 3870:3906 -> 0.95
